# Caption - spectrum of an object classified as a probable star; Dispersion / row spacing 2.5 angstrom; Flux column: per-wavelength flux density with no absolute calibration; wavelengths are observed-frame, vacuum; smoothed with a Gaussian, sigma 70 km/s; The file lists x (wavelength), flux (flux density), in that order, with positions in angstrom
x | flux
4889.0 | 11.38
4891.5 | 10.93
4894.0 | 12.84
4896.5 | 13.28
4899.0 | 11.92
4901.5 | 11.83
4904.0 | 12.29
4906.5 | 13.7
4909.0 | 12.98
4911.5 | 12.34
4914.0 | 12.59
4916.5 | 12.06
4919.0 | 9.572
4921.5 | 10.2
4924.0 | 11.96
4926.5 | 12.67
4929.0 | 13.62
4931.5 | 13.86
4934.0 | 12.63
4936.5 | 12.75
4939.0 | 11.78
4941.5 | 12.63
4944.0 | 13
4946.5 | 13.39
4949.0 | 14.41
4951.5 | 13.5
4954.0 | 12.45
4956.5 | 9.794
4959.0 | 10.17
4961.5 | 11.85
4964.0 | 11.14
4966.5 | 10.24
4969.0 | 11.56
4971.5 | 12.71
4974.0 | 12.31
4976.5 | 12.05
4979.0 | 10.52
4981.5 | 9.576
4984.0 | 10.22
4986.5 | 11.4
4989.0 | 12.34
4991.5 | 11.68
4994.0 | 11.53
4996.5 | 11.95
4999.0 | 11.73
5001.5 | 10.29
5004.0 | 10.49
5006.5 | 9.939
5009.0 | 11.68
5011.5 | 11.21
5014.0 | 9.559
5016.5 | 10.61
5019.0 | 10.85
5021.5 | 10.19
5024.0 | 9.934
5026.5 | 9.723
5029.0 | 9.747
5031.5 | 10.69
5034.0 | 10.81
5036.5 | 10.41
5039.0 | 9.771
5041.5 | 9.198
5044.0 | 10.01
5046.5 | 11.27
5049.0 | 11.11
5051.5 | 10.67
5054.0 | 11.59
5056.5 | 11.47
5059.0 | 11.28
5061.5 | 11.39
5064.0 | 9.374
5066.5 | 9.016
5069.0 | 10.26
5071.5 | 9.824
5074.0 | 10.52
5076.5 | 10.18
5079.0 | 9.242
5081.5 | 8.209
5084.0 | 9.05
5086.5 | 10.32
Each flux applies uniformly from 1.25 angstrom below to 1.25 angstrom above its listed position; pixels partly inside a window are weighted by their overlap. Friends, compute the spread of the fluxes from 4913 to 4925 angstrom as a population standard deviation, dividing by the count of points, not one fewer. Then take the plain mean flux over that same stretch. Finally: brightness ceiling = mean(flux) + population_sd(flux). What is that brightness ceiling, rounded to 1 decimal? 12.4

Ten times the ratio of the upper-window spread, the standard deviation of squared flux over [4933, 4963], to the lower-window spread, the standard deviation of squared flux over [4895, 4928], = 12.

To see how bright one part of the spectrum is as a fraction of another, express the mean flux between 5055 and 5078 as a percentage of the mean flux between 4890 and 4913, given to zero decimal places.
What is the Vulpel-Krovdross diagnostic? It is 83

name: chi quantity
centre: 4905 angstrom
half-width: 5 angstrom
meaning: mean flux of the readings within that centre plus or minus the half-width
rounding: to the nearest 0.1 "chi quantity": 12.7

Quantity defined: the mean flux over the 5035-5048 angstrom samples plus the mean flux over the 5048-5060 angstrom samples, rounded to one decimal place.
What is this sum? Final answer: 21.4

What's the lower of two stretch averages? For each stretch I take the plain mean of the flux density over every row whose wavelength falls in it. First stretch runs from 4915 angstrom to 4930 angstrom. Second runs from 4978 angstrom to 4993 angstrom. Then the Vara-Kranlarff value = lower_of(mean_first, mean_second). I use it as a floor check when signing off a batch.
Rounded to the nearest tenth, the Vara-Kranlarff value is 11.0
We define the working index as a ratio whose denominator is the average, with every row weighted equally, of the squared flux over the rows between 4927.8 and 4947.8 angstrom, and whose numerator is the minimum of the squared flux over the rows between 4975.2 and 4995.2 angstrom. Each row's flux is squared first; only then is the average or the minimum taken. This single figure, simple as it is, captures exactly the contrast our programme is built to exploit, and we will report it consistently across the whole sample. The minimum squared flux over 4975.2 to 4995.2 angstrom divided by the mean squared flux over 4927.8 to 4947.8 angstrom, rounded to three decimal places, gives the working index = 0.545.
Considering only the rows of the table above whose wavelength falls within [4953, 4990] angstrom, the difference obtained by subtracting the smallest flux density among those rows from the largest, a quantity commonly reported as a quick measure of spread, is 3.1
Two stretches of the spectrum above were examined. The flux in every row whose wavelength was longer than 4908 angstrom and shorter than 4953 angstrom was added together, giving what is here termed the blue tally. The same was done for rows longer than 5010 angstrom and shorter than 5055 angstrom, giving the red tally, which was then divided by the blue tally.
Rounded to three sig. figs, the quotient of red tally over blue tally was 0.829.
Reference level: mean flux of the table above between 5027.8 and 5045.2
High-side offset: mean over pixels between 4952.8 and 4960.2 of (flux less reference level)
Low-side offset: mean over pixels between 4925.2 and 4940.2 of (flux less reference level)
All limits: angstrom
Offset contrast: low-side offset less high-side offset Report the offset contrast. 2.1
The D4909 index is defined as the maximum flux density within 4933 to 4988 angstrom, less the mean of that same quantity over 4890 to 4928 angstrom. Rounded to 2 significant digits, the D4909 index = 2.3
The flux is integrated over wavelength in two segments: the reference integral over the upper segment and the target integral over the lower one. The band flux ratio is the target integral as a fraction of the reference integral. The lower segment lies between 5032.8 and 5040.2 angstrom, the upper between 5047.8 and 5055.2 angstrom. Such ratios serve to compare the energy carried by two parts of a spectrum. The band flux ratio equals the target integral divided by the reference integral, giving 0.93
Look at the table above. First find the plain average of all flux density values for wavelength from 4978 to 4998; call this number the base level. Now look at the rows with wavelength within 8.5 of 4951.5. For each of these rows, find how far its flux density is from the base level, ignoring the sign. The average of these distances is 1.9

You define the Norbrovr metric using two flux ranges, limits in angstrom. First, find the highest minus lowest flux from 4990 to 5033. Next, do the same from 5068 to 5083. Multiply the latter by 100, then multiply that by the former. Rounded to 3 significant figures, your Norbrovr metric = 553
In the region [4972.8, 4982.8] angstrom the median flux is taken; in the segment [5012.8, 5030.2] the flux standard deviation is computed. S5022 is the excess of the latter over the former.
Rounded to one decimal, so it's -10.8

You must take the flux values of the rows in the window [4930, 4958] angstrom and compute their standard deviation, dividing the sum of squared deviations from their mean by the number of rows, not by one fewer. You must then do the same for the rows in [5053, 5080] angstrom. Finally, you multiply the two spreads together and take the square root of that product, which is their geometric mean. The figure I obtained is 1.03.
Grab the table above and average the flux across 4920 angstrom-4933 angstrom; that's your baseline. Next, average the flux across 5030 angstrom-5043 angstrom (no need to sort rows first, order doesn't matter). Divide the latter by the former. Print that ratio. 0.82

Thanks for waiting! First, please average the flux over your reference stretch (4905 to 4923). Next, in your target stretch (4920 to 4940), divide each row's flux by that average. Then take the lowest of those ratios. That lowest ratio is 0.86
